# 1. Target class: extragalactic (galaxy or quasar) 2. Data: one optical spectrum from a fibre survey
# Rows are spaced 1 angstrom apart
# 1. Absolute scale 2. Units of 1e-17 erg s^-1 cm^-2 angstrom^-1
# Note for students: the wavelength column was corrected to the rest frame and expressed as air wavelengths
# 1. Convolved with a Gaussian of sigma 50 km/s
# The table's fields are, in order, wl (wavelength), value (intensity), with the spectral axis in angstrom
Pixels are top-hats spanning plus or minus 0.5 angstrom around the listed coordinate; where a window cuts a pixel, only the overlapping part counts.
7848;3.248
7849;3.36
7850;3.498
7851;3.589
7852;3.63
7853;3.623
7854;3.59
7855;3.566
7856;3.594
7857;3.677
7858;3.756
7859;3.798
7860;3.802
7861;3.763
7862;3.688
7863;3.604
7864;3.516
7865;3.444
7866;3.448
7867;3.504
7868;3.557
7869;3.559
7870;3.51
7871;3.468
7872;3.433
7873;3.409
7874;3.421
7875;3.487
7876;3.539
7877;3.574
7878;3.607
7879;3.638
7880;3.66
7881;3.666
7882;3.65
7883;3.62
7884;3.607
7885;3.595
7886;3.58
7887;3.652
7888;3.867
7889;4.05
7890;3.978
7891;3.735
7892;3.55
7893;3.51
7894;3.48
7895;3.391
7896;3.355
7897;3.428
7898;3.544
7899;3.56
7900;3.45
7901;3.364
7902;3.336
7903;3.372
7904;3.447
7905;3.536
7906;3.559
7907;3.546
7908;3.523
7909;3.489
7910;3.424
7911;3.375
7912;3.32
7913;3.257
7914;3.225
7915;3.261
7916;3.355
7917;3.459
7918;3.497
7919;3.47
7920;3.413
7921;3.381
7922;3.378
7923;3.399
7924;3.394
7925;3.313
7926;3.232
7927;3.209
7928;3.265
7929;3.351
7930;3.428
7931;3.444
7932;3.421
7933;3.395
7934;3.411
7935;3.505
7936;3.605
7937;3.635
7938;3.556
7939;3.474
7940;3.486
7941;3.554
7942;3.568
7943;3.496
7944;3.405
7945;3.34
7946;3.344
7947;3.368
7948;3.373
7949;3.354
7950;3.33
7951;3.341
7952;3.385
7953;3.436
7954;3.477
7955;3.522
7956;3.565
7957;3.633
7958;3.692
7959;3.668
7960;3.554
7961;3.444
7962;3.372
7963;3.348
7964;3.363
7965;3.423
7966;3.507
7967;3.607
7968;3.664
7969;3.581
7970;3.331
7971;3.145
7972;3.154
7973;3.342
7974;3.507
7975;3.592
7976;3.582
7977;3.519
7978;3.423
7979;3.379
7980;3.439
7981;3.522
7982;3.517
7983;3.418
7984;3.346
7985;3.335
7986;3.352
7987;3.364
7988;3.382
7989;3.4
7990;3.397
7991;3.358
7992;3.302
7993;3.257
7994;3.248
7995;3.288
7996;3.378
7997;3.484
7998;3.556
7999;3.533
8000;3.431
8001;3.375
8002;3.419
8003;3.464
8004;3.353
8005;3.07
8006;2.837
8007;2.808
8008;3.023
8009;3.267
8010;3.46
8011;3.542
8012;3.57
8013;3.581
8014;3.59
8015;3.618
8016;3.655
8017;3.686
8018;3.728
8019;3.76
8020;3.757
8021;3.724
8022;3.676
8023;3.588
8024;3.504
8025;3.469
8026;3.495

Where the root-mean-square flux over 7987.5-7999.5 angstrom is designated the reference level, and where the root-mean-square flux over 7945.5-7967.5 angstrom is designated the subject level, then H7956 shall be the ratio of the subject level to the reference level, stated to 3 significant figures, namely 1.02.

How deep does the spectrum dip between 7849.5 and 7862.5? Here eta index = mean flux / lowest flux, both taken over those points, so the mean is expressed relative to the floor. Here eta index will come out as 1.046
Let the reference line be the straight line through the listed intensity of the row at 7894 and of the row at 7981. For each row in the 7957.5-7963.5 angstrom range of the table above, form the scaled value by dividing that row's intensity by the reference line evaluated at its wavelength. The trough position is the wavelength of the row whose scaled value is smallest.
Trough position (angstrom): 7963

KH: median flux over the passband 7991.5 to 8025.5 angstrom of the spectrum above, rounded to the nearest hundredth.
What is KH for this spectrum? 3.48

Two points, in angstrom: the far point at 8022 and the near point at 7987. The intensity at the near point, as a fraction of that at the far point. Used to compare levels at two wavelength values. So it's 0.92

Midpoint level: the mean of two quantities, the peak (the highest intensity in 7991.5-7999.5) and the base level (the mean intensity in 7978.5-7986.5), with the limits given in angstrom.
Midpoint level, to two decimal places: 3.48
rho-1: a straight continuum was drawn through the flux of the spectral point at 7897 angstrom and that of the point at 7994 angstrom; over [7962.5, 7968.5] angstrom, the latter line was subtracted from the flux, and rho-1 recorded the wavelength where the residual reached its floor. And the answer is 7963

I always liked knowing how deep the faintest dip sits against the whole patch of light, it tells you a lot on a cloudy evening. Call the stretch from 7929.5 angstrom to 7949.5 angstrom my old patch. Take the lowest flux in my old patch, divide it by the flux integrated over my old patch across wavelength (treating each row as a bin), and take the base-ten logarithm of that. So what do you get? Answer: -1.32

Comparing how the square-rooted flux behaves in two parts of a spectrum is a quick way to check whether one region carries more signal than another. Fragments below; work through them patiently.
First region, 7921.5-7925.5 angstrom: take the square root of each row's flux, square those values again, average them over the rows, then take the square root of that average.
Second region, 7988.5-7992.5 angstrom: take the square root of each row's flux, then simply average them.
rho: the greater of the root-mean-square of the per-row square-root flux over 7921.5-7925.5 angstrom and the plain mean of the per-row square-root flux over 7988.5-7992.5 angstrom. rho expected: 1.84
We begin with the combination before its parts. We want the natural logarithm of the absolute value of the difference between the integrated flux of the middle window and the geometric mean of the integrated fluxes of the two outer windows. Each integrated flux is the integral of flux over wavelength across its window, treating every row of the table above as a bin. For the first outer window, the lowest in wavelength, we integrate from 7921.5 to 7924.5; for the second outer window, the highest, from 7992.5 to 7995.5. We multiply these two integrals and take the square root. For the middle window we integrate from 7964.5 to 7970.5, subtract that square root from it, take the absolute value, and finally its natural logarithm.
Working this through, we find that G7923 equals 2.4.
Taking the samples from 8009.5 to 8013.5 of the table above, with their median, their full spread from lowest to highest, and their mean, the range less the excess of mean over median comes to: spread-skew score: 0.14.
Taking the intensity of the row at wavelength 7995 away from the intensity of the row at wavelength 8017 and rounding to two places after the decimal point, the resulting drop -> 0.40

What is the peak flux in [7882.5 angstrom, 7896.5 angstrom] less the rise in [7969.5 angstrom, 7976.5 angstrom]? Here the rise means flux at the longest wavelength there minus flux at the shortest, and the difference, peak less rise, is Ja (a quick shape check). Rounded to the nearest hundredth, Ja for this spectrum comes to 3.80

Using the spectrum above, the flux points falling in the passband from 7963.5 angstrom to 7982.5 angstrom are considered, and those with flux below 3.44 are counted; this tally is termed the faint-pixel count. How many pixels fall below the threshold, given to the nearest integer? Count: 9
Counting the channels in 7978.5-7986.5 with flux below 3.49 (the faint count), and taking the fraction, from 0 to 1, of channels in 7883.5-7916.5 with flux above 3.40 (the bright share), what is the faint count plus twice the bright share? 7.3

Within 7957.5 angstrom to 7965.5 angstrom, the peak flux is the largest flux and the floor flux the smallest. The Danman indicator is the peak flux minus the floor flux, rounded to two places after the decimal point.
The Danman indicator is 0.34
